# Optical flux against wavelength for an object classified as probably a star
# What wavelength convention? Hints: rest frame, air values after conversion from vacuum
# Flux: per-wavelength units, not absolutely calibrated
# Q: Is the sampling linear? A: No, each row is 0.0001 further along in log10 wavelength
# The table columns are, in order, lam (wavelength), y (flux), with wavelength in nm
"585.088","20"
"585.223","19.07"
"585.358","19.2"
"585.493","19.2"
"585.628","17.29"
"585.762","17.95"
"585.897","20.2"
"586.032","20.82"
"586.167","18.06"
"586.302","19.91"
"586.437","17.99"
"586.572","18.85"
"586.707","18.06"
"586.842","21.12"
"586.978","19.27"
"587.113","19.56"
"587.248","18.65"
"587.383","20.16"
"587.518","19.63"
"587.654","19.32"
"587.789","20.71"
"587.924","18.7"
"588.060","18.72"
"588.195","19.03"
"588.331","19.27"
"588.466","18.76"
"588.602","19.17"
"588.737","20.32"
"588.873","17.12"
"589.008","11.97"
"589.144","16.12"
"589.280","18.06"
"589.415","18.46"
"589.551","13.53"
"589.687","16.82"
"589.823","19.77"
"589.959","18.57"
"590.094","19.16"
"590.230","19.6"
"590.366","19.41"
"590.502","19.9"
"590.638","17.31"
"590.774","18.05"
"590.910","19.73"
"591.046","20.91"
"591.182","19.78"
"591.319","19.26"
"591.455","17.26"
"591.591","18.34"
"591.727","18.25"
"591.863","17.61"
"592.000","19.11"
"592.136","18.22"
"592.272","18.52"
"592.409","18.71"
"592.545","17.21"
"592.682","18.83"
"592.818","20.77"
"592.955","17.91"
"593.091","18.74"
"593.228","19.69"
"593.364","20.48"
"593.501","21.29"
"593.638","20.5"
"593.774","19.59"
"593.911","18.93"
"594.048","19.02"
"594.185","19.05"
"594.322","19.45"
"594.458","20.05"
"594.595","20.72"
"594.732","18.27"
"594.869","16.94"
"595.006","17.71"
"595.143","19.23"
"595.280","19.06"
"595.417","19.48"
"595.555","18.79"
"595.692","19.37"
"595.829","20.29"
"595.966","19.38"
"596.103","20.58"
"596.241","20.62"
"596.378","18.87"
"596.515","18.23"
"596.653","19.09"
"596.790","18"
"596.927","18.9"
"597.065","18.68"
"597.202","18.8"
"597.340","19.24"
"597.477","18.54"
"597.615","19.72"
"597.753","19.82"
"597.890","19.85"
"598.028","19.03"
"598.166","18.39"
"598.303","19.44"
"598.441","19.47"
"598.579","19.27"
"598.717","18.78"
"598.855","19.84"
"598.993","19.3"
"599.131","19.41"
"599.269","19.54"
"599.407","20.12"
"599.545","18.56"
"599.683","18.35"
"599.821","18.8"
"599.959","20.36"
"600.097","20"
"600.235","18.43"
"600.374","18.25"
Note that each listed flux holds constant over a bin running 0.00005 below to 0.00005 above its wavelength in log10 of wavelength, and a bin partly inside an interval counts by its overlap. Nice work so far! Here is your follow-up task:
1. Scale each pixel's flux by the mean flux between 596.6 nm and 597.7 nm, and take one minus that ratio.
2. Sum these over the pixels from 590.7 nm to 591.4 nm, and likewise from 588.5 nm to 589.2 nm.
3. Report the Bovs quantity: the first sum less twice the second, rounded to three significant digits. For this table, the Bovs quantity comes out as -1.20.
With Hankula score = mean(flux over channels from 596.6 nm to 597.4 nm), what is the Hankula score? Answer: 18.8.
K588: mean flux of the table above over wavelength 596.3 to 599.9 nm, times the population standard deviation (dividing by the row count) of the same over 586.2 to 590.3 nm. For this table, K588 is 36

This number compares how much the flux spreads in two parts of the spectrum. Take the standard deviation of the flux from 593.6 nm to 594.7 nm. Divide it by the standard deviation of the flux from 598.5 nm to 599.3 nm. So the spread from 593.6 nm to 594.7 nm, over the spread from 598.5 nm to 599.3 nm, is 2.0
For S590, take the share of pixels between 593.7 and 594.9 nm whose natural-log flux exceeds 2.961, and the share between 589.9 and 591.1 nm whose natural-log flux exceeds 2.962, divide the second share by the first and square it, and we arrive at 1.56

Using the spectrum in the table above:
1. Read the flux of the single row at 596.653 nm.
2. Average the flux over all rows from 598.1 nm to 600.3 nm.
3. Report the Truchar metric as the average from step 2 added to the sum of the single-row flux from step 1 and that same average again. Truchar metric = 57.6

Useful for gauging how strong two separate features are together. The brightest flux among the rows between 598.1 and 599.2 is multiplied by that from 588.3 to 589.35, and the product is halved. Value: 202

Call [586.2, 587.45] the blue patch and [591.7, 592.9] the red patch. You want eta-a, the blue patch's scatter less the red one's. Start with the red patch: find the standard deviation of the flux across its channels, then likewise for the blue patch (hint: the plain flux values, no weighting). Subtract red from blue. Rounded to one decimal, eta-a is 0.0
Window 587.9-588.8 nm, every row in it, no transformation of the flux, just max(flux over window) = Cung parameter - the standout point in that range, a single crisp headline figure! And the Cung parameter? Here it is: 20.32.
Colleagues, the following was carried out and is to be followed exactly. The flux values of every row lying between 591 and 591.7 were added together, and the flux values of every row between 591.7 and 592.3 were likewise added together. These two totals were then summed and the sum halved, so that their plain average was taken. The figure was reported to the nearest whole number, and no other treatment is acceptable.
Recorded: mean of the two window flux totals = 94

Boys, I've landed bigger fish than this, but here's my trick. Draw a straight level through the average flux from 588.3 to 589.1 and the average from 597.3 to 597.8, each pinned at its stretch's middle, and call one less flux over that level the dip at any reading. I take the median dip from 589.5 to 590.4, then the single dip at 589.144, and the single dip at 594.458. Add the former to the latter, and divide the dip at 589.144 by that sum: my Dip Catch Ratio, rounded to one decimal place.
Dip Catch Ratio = -0.7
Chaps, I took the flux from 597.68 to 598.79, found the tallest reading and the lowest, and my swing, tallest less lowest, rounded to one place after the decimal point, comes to 1.5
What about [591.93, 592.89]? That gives 3.6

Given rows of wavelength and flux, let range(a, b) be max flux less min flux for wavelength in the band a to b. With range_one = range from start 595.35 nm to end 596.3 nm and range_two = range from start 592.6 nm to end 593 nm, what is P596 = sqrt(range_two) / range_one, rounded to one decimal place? 0.9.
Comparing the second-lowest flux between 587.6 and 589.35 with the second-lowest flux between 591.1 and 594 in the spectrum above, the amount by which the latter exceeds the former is 1.1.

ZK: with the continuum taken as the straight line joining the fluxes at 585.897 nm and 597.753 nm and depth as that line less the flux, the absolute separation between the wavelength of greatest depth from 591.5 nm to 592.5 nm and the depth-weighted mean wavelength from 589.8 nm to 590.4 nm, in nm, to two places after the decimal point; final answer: 1.78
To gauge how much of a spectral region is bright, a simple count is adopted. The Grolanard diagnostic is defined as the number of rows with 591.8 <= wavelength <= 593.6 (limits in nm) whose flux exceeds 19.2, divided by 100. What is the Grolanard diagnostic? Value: 0.040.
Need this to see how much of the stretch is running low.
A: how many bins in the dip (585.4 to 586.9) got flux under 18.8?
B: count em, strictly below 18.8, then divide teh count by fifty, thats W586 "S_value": 0.10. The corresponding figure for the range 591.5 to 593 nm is 0.16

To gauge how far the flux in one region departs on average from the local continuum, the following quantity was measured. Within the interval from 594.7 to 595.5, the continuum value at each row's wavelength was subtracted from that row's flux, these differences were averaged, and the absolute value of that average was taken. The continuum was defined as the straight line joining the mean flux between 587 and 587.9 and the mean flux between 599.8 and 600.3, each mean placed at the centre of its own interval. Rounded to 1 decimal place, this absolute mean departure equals 1.1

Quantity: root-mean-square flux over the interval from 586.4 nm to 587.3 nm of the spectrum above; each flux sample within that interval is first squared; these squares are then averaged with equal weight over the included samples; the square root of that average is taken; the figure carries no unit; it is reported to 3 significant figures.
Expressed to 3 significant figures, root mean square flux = 19.1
